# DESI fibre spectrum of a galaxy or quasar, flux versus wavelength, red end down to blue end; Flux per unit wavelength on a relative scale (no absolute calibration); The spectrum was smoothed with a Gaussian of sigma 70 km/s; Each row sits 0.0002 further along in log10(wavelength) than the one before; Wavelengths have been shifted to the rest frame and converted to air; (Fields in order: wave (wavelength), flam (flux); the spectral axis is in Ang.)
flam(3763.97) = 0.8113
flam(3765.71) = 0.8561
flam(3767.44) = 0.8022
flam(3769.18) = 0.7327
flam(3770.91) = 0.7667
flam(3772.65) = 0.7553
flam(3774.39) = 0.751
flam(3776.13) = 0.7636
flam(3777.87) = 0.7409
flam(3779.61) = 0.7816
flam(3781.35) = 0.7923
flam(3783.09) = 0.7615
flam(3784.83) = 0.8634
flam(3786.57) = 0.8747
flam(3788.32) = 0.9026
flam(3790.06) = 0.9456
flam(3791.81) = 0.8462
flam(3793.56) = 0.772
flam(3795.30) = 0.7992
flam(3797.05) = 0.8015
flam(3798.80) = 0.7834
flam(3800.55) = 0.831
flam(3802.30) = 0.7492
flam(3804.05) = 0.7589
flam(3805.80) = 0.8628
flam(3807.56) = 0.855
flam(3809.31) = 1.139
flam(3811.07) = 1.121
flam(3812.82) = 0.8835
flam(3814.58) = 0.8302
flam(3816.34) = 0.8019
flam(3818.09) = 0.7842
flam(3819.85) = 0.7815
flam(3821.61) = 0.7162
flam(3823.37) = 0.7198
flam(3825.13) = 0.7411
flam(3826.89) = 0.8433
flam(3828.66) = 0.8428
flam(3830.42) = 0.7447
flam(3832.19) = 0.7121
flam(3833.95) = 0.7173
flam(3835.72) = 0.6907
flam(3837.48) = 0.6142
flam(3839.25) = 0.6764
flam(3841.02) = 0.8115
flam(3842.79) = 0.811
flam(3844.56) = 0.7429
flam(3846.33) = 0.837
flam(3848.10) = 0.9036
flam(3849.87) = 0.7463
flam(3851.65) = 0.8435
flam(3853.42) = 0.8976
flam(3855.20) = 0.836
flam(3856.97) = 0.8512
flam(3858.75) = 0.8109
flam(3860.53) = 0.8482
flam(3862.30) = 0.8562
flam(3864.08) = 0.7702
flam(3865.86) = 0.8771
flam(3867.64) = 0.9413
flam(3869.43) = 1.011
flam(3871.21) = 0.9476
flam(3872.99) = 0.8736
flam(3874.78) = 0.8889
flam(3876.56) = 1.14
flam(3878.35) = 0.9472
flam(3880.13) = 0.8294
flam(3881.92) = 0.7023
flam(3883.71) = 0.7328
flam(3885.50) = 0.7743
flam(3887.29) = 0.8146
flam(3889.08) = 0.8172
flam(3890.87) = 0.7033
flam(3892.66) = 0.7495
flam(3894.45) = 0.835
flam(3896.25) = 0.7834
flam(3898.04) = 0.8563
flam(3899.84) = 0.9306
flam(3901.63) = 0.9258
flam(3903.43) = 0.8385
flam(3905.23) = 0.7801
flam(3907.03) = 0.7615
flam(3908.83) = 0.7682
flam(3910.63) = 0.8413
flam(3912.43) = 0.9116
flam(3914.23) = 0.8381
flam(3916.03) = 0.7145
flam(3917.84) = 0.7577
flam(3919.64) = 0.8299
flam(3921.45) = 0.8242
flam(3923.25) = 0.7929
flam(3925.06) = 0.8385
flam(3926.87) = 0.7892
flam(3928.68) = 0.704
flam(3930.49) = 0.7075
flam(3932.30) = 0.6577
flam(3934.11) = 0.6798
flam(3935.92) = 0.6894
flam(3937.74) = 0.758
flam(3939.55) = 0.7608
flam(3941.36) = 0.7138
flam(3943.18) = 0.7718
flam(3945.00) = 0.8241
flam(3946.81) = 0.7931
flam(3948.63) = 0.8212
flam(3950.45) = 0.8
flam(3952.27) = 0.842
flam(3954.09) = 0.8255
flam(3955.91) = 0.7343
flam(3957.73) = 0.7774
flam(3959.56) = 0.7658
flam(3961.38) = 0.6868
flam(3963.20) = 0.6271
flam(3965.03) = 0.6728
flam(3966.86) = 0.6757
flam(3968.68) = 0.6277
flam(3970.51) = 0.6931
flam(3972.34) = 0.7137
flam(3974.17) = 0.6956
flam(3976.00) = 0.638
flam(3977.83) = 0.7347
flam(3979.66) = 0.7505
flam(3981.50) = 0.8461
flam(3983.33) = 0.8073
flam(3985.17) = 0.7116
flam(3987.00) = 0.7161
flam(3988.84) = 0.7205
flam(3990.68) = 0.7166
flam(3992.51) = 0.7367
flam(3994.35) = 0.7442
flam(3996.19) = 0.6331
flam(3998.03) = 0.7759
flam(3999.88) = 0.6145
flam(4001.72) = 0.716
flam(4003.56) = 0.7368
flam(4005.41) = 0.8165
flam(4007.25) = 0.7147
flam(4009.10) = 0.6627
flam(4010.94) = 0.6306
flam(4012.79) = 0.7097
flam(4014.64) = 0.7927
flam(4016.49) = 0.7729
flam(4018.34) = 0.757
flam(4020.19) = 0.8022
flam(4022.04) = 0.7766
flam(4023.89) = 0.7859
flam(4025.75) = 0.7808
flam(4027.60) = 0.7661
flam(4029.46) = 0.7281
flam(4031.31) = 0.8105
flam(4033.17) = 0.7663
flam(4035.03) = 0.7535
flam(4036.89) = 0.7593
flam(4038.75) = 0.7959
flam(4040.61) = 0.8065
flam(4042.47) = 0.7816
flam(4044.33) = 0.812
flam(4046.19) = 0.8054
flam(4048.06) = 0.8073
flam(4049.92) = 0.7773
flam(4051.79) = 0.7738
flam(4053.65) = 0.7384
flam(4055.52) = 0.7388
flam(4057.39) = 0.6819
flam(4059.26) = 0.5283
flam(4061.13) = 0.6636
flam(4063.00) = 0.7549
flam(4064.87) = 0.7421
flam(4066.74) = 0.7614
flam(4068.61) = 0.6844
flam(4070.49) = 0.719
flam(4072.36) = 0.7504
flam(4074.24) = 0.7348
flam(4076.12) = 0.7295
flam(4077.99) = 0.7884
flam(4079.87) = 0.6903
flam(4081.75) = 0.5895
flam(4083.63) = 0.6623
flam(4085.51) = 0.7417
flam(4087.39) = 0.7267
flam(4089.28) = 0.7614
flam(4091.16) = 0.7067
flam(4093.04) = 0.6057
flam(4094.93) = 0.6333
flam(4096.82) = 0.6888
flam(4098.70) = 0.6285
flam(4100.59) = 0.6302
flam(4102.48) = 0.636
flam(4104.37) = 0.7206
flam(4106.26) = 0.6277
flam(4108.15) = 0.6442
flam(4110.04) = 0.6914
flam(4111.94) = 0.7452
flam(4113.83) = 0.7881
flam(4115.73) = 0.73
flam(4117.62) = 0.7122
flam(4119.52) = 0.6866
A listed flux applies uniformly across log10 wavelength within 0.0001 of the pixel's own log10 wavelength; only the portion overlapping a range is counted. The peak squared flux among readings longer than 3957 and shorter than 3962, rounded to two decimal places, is 0.60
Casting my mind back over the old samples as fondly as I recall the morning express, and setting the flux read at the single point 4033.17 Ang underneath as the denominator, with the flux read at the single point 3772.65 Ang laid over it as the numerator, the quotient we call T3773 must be 0.99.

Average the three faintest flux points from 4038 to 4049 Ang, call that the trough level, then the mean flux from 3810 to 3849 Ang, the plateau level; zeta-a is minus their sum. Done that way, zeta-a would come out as -1.58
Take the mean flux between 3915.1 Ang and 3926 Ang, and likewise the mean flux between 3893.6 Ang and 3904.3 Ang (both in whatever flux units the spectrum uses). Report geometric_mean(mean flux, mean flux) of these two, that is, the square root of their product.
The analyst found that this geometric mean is 0.827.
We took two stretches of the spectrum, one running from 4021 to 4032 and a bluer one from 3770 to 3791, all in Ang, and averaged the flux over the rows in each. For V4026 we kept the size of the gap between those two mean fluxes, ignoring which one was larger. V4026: 0.034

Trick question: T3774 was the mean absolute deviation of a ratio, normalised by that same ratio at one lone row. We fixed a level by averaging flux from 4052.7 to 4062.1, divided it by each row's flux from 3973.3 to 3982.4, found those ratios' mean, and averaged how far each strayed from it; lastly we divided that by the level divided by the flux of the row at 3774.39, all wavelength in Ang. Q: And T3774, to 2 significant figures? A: 0.076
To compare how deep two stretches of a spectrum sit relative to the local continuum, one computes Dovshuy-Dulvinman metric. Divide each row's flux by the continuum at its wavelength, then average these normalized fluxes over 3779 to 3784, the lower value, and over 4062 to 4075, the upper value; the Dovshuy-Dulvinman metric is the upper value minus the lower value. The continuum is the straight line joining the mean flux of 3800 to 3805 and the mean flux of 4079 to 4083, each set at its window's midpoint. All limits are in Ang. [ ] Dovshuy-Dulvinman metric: 0.15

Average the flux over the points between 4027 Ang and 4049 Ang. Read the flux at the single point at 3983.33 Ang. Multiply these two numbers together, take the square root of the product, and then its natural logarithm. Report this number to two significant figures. -0.23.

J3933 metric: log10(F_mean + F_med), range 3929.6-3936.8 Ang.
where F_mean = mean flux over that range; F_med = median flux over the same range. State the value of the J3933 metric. 0.136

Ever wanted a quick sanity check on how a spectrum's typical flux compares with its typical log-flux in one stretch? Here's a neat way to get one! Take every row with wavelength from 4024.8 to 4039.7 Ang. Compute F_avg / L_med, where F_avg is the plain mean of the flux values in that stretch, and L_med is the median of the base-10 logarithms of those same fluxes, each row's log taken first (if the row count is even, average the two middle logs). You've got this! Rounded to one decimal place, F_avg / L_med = -6.7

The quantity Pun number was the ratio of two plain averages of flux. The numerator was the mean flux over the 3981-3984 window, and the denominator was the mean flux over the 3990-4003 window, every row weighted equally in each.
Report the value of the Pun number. 1.17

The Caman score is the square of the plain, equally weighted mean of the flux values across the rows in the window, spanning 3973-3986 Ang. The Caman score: 0.55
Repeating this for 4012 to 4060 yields 0.58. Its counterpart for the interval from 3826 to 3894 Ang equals 0.67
